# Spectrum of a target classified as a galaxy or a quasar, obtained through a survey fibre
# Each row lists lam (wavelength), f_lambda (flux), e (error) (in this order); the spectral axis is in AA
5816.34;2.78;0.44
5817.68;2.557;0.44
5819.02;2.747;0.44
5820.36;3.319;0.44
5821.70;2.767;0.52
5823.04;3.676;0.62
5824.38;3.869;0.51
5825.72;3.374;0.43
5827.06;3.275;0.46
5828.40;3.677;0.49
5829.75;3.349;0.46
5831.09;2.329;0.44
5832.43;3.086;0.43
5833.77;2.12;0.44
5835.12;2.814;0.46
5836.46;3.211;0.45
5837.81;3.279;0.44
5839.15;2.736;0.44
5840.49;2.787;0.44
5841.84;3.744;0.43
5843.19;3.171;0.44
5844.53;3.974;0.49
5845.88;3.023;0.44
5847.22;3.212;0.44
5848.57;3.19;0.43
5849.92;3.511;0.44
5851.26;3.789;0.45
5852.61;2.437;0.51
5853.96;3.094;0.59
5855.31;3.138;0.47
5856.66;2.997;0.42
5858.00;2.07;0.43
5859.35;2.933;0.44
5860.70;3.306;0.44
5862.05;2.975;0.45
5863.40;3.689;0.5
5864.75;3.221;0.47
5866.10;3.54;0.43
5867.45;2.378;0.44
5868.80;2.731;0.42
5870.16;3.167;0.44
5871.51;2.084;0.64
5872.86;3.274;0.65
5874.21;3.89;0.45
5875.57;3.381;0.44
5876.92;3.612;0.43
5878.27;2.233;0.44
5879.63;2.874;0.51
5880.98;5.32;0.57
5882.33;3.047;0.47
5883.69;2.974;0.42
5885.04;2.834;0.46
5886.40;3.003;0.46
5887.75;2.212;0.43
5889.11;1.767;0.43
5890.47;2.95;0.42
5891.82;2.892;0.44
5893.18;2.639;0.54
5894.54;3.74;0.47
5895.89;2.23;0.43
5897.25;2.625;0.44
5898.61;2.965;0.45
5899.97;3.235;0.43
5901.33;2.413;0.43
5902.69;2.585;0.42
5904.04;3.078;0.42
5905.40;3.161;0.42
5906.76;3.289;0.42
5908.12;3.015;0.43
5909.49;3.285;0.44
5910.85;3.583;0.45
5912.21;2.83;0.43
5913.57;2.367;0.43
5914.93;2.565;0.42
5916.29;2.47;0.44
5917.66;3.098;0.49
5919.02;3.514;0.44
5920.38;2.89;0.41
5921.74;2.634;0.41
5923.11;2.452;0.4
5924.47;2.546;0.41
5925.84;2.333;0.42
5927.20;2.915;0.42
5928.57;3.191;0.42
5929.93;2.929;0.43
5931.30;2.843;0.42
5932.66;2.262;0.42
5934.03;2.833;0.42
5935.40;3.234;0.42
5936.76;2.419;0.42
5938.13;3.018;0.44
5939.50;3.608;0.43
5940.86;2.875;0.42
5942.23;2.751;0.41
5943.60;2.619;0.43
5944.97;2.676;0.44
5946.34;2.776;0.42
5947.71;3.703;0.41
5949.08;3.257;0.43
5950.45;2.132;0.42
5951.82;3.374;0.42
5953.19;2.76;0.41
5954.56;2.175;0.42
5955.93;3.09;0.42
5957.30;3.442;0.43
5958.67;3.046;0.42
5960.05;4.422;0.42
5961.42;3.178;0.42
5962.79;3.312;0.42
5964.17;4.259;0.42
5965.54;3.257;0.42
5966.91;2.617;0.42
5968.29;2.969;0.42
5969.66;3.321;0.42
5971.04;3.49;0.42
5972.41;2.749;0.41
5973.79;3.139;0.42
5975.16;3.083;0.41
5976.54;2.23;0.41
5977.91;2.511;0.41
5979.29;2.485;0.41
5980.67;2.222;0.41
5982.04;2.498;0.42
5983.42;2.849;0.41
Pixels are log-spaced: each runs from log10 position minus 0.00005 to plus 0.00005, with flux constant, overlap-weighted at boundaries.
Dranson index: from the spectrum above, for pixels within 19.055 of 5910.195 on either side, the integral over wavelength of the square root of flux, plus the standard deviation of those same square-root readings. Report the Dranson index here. 65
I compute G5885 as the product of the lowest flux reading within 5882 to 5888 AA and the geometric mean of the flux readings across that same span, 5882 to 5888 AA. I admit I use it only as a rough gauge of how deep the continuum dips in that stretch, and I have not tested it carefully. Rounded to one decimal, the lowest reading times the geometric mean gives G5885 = 6.2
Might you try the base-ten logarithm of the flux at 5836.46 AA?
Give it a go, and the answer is 0.51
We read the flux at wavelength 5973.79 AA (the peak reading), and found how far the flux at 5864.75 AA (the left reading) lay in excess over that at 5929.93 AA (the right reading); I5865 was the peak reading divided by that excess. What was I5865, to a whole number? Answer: 11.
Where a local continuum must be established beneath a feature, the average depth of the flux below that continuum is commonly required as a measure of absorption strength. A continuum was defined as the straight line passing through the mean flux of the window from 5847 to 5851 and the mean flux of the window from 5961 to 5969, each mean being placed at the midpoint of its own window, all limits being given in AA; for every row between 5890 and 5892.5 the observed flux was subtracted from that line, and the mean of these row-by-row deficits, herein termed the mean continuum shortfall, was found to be 0.4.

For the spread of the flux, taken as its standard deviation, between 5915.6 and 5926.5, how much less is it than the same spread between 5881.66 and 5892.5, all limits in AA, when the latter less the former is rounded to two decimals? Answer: 0.06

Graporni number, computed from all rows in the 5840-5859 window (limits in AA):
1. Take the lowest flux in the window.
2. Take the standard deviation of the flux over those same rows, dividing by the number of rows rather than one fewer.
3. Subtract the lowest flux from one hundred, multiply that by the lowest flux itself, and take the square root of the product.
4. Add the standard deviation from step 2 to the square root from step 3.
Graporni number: 14.73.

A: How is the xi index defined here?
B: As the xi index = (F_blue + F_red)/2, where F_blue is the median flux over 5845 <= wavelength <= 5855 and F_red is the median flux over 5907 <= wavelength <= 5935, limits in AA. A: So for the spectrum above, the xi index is 3.01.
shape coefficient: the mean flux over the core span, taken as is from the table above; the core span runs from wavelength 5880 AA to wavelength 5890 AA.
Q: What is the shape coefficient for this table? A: 3.02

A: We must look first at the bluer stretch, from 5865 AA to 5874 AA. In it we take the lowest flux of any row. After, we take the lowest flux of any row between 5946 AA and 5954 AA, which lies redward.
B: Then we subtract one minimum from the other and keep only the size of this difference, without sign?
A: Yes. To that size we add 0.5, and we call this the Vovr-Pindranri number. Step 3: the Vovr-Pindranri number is 0.55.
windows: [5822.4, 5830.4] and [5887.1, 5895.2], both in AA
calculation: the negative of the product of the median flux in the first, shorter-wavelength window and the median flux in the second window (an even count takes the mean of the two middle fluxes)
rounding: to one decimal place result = -9.7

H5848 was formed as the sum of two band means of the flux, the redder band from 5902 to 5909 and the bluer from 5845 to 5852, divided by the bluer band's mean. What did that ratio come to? 1.90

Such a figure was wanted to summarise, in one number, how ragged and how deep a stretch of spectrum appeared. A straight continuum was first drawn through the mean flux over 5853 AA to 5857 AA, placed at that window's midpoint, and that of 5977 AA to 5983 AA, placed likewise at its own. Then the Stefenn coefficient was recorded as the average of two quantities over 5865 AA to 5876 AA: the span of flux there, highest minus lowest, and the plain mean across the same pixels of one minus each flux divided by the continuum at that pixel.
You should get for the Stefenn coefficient 0.89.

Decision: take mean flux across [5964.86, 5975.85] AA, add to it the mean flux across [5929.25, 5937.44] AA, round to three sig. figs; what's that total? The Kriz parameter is 5.83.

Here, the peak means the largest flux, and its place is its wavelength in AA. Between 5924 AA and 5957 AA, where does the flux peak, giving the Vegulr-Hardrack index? 5947.71 AA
